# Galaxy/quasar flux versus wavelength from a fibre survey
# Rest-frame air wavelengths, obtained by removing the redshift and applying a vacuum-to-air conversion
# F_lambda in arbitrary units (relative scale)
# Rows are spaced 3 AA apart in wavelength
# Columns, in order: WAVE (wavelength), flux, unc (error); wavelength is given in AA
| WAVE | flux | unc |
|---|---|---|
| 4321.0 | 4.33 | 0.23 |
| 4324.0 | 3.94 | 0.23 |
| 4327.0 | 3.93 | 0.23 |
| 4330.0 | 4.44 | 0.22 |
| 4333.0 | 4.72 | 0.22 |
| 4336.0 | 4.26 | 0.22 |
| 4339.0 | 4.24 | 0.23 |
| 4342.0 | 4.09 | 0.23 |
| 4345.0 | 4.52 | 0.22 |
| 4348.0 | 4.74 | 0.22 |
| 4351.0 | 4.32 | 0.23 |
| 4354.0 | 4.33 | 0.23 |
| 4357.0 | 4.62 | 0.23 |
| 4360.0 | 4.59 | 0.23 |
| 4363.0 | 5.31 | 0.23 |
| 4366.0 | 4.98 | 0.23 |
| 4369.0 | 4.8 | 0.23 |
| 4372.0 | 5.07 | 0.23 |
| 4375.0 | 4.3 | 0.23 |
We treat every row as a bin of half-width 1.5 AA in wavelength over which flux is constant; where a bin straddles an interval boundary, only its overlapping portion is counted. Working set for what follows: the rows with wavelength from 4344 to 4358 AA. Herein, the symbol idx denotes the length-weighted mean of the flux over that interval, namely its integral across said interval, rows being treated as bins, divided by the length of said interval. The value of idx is 4.50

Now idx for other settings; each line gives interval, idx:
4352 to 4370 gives 4.76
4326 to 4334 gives 4.37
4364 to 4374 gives 4.94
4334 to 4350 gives 4.38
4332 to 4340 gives 4.40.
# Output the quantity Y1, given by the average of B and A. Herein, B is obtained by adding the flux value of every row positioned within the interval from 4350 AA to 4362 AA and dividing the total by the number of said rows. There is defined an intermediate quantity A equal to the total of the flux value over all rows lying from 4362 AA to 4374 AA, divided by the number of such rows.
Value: 4.75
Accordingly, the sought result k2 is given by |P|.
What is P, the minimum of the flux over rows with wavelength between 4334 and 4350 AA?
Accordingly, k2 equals 4.1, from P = 4.09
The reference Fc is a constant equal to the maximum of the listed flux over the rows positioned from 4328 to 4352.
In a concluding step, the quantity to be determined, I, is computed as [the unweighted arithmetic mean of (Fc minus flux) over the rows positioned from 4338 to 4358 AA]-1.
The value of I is -0.67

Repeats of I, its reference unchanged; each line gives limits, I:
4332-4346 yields -0.63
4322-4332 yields -0.36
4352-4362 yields -0.77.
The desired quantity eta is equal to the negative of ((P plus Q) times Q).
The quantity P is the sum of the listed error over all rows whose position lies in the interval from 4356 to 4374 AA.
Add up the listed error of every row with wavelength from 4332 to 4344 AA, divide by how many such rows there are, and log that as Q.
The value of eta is -0.36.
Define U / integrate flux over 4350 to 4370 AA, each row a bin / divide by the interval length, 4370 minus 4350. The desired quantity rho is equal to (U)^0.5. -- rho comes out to 2.17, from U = 4.71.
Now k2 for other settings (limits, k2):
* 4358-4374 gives 4.6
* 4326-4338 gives 3.9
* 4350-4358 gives 4.3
